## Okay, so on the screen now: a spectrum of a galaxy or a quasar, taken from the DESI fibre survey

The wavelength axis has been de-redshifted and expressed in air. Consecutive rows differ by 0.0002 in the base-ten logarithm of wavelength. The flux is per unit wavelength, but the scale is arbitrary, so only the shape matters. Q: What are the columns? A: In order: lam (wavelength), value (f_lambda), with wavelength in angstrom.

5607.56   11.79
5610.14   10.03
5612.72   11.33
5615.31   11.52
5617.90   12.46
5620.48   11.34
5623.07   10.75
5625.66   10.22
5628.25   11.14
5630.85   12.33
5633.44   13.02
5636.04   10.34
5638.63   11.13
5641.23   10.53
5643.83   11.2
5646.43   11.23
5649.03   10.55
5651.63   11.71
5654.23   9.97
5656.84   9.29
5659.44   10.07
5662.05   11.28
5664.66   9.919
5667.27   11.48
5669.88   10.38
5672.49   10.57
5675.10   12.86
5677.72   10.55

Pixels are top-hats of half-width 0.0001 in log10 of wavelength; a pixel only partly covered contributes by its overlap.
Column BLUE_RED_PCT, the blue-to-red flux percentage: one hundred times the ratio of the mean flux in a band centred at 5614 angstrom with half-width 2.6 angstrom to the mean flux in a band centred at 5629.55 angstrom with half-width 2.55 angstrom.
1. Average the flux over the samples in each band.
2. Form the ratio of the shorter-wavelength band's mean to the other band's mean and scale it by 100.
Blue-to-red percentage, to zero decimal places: 97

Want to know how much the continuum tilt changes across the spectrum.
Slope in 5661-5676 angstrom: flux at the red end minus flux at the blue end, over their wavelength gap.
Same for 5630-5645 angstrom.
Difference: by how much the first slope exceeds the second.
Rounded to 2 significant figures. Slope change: 0.21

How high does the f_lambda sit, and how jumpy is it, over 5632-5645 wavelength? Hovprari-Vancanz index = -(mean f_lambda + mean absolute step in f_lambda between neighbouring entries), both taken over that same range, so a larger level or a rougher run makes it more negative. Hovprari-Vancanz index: -12.4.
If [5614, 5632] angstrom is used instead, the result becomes -12.3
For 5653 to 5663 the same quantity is -11.0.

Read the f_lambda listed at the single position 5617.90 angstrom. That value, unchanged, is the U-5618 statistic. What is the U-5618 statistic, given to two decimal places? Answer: 12.46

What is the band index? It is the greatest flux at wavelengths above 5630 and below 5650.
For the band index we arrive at 13.02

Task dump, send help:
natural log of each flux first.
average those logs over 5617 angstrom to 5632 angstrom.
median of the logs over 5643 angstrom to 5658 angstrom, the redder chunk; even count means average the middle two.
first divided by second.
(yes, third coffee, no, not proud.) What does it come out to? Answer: 1.02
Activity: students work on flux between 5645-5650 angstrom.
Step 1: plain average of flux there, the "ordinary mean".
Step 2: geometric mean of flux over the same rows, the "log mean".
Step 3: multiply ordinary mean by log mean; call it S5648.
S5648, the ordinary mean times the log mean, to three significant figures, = 119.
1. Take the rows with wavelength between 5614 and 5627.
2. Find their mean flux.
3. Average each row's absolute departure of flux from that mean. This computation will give 0.618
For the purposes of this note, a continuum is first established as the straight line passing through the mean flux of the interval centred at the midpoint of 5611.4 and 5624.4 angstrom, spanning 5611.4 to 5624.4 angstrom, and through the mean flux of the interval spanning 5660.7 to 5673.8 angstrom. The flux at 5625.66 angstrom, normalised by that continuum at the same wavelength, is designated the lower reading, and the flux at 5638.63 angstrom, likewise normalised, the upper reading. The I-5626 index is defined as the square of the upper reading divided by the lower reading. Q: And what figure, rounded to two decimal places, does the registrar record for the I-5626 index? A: 1.11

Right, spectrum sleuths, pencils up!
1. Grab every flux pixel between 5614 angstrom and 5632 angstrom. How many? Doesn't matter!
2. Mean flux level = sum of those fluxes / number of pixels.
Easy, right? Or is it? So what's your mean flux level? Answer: 11.4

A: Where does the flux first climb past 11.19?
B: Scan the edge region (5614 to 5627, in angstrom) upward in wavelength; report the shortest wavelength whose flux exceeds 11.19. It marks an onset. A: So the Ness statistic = 5615.31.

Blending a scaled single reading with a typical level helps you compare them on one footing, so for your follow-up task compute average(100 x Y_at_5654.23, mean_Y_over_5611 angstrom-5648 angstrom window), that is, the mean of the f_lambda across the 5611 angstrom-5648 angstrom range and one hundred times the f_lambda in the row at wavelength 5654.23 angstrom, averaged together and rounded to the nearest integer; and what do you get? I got 504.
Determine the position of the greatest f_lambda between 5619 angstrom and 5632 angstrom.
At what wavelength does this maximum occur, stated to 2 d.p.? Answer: 5630.85 angstrom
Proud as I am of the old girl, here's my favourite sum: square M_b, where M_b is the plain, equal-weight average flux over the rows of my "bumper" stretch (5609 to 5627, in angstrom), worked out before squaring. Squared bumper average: 123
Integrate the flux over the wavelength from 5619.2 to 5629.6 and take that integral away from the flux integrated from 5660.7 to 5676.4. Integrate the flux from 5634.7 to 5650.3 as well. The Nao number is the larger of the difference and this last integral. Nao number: 169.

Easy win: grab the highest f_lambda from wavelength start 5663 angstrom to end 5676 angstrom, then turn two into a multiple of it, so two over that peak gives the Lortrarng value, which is 0.156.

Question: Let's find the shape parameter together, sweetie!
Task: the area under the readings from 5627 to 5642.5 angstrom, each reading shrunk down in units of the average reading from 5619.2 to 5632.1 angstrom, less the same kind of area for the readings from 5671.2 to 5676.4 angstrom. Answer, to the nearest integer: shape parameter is 10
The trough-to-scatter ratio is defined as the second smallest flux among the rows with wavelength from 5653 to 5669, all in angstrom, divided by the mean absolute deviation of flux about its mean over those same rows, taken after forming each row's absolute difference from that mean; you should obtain 14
